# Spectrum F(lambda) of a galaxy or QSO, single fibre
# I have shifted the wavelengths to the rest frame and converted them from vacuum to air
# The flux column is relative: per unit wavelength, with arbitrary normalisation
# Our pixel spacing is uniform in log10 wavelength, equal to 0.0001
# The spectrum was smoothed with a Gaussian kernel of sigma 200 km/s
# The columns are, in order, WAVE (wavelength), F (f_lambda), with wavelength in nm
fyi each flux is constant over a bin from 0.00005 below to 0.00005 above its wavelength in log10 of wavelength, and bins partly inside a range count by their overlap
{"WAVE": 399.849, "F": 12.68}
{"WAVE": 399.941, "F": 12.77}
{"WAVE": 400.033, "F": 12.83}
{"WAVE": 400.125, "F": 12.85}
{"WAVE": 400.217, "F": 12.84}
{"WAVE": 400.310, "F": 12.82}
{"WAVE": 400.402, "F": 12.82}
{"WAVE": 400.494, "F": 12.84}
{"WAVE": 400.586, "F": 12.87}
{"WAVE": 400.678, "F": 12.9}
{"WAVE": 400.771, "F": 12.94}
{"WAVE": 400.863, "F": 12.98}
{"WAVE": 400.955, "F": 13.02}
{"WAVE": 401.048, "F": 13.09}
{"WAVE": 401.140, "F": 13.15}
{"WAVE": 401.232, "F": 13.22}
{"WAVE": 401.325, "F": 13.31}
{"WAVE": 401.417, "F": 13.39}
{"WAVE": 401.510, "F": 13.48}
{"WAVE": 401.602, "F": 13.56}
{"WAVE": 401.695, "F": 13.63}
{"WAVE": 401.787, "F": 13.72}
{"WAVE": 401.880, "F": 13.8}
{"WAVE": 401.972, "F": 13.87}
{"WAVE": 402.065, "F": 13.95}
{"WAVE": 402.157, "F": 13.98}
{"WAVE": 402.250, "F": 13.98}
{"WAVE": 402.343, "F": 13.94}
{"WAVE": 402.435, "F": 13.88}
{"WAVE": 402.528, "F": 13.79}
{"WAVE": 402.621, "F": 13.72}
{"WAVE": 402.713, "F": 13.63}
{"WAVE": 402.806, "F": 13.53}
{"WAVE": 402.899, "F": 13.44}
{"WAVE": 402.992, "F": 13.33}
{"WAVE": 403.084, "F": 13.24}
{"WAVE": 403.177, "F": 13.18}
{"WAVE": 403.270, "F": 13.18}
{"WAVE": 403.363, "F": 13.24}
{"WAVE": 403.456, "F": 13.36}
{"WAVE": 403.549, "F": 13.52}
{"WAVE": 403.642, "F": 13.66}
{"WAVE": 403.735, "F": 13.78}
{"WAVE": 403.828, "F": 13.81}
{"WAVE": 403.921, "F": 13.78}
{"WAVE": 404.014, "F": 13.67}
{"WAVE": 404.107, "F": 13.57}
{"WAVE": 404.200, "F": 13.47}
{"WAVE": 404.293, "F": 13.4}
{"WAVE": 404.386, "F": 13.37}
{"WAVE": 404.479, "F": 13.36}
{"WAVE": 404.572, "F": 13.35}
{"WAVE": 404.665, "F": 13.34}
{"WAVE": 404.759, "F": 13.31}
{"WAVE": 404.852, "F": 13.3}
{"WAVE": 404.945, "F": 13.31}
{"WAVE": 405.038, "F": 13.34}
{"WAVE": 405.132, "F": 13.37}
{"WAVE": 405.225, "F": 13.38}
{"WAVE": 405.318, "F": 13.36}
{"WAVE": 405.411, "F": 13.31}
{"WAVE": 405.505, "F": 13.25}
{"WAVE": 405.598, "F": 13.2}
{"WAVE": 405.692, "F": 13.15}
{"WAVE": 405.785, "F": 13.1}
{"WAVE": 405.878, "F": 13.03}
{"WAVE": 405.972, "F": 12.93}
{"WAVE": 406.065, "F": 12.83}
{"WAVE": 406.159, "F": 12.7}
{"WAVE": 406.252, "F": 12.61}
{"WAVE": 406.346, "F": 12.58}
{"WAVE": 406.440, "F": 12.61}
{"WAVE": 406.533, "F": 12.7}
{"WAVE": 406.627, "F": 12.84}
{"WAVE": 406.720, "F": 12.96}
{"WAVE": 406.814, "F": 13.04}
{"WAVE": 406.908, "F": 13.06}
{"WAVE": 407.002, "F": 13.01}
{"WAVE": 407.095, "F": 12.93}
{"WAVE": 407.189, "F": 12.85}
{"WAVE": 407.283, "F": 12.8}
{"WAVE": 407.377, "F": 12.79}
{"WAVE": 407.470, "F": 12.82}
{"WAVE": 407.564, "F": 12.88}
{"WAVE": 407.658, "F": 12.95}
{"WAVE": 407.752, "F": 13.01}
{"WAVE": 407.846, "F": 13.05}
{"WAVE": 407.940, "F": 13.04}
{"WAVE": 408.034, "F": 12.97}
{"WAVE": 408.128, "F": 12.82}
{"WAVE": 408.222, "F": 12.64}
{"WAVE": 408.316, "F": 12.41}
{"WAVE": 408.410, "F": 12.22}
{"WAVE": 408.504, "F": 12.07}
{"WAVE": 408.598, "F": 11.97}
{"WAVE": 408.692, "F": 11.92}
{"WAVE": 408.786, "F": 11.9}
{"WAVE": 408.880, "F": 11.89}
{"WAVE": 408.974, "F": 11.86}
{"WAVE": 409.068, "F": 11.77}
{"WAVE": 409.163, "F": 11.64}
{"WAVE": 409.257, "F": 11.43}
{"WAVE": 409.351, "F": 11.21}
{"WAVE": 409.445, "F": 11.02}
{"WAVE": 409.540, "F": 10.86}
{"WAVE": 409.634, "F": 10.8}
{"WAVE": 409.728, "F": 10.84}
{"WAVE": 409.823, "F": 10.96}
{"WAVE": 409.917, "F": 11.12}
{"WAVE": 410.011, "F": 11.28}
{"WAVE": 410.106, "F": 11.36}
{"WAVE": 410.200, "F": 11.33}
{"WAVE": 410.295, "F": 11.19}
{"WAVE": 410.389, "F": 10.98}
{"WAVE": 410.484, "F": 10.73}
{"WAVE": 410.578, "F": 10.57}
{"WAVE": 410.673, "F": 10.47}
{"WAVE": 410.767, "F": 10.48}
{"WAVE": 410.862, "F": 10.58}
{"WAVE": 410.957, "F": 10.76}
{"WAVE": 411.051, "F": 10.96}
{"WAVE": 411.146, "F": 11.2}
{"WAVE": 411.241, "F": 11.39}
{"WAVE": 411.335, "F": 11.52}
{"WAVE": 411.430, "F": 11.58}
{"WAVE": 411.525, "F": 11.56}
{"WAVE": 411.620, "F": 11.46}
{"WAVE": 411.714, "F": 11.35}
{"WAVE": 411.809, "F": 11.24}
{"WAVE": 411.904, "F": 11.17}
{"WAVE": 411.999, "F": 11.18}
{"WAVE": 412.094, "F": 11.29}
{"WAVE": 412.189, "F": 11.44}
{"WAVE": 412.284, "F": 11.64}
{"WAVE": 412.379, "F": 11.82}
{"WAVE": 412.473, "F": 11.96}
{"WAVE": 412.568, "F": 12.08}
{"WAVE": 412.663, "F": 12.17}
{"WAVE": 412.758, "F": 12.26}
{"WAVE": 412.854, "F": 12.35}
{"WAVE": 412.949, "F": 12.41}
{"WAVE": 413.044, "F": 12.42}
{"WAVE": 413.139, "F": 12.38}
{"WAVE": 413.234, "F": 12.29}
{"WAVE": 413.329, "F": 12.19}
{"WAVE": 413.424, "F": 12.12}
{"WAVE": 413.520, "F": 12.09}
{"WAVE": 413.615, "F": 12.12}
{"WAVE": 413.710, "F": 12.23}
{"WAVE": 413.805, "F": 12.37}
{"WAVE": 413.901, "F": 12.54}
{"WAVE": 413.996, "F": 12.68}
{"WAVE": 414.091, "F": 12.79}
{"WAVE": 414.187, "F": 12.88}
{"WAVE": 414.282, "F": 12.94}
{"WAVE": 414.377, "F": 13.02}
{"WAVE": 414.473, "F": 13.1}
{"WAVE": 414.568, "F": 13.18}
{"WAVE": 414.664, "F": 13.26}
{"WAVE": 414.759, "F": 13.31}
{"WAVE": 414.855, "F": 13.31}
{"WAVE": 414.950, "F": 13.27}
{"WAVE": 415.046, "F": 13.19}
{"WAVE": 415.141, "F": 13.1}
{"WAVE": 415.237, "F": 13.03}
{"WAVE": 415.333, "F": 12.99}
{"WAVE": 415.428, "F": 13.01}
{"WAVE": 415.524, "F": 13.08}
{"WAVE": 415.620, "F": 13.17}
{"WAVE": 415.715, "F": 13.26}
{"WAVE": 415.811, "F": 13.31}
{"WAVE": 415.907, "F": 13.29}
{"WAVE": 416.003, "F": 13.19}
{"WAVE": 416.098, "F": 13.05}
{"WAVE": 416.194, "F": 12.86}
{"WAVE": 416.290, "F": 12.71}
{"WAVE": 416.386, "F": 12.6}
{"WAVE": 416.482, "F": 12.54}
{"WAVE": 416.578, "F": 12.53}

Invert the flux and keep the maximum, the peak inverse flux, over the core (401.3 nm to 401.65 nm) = 0.075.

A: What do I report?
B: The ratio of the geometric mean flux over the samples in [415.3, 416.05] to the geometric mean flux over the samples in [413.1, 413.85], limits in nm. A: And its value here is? 1.08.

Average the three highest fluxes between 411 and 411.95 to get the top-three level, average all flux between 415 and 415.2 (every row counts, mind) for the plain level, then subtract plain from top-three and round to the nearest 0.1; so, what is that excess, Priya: -1.6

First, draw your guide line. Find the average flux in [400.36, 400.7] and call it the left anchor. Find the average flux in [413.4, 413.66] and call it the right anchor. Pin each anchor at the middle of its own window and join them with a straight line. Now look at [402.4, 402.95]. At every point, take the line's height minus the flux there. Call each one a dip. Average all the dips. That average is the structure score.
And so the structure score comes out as -0.9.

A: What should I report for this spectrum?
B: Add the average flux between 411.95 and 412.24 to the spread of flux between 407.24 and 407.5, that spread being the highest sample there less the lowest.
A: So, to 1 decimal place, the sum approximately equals 11.3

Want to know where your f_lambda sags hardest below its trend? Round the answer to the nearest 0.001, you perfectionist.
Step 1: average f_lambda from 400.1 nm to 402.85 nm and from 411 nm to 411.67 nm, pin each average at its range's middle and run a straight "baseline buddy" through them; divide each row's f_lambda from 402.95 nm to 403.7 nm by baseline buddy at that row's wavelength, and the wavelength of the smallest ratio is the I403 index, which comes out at 403.177 nm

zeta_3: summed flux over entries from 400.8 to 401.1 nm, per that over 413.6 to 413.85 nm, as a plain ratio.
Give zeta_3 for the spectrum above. 1.06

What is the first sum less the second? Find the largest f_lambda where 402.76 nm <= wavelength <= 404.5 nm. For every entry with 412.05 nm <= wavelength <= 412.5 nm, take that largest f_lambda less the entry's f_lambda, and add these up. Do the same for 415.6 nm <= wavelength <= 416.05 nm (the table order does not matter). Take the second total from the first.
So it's 8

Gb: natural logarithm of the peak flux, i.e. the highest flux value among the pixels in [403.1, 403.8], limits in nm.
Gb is 2.623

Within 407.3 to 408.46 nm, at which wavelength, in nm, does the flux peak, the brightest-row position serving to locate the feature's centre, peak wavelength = 407.846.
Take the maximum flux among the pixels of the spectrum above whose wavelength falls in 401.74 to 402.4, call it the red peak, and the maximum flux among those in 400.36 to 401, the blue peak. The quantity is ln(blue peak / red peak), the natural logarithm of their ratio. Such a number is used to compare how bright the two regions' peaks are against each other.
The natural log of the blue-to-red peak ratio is -0.071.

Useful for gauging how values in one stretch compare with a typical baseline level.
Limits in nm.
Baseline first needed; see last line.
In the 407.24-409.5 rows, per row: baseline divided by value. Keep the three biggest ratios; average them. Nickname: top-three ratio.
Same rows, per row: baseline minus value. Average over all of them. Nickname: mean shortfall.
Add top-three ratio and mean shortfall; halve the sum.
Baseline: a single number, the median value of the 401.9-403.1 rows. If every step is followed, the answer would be 1.4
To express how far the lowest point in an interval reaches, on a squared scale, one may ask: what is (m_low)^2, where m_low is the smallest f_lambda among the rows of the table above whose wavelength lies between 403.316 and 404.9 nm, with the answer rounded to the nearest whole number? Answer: 175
